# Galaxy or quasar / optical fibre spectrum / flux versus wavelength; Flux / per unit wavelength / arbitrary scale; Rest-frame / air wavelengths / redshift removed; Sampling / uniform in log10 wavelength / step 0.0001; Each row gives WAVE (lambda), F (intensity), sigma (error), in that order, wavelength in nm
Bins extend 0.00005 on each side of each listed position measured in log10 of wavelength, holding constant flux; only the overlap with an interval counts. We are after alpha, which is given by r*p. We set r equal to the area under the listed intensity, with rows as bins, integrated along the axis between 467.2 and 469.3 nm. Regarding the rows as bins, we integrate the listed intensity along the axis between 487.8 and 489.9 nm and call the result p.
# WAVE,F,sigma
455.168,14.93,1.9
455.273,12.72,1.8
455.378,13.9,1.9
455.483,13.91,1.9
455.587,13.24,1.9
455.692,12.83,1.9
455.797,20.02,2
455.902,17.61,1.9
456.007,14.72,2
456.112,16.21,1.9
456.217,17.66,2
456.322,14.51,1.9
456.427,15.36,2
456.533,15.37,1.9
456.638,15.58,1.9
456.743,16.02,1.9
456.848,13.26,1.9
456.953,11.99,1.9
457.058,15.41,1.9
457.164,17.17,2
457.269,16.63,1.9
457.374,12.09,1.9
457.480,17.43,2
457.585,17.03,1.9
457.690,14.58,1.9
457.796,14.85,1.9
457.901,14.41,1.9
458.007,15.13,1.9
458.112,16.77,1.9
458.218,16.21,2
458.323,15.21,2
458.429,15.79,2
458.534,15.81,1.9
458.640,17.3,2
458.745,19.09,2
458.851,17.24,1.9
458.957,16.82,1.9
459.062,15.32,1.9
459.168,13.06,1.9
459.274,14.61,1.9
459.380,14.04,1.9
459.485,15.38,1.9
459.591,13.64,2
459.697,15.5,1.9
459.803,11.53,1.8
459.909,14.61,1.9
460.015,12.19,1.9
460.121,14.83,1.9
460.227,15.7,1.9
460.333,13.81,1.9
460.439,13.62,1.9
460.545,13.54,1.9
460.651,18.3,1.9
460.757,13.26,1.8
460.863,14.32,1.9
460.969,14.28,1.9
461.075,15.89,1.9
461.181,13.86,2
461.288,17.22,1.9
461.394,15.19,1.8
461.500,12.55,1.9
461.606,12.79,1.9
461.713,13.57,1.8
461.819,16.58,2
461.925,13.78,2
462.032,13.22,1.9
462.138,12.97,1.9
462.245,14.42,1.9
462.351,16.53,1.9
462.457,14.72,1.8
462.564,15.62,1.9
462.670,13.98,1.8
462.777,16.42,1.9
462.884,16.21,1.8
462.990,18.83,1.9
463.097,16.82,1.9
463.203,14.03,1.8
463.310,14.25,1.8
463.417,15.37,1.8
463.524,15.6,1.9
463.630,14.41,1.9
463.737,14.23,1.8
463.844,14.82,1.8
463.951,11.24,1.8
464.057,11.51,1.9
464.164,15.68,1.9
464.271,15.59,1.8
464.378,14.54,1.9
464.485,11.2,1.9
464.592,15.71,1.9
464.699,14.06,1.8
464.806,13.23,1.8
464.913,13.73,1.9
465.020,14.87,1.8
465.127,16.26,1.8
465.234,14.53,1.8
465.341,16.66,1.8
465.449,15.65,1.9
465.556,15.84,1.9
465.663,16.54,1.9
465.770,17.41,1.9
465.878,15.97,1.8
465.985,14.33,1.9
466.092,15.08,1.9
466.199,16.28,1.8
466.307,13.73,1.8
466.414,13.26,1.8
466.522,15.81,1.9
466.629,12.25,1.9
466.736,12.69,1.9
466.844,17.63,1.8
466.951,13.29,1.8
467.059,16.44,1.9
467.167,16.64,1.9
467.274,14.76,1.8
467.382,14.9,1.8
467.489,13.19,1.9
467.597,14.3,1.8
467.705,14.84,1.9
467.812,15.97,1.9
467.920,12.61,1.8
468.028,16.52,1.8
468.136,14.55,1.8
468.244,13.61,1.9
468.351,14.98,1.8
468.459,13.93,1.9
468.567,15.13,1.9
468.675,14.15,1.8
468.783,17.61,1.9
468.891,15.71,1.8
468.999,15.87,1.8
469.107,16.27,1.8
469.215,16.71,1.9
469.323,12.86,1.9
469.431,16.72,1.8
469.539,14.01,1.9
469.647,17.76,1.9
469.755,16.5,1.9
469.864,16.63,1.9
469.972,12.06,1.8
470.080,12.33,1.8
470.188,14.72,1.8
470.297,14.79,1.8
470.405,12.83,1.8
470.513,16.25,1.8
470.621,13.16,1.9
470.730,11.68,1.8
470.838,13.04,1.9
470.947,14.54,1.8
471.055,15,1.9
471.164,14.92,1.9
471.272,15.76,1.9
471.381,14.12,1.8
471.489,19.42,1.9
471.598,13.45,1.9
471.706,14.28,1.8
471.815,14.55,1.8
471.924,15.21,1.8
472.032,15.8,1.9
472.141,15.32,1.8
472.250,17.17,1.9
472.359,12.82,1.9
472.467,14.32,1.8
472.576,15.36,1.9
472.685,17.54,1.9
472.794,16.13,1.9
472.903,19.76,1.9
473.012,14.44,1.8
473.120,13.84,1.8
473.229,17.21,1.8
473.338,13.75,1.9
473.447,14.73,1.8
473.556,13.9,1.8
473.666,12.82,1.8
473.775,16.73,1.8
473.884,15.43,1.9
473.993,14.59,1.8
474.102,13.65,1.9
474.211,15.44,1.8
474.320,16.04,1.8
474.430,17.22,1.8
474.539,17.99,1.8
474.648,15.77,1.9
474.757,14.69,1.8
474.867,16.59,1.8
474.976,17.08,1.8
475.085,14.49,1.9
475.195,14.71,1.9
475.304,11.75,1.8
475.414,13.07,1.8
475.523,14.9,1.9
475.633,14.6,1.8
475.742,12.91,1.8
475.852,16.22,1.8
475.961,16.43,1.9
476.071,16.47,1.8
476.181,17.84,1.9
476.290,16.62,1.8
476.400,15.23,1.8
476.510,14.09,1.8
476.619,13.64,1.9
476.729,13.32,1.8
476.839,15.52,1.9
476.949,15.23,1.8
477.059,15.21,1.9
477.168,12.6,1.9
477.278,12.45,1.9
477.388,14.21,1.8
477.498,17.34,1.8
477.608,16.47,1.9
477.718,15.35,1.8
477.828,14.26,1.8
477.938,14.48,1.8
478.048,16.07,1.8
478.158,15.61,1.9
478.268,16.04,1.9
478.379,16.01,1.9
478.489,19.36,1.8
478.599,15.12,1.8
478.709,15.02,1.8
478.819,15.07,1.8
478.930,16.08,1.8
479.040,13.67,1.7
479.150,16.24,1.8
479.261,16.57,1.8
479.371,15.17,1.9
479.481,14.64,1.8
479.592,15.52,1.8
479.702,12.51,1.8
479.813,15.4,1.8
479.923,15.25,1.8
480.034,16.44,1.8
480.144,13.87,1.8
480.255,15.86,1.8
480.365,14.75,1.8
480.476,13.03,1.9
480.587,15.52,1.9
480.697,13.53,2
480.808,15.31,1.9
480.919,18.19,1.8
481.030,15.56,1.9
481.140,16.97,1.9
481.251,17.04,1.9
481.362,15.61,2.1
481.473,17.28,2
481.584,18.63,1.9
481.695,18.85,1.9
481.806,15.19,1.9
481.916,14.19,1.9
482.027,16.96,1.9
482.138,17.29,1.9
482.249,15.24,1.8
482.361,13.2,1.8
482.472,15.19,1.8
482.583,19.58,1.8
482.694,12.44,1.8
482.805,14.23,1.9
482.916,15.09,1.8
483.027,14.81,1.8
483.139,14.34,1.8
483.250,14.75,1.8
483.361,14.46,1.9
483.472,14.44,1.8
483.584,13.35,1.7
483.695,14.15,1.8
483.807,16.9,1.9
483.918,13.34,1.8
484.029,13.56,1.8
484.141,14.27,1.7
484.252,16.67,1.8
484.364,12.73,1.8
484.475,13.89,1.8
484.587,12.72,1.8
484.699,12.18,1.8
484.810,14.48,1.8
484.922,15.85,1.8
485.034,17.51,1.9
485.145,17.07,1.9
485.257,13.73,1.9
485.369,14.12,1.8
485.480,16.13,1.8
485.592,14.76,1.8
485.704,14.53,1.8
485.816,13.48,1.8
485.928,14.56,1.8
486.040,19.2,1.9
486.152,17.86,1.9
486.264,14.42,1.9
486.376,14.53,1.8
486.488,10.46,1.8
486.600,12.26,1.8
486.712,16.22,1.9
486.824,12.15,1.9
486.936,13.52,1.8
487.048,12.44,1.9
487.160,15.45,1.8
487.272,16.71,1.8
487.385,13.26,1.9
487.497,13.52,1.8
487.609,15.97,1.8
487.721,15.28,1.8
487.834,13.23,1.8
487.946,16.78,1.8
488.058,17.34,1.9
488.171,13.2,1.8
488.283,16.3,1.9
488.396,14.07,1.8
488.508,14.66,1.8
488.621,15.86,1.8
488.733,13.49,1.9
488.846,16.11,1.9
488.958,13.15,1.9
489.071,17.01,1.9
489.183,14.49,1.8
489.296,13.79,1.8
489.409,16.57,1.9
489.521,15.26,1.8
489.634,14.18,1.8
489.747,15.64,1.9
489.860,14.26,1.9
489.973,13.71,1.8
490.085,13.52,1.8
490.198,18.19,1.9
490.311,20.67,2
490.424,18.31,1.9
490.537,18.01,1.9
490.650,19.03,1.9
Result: 997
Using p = 31.6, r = 31.5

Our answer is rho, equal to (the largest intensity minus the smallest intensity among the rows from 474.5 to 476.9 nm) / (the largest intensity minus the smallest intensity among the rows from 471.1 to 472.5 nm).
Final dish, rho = 0.9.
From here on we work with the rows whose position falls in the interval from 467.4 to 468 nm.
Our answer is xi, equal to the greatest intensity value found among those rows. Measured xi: 15.97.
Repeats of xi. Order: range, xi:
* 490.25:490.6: 20.67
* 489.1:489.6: 16.57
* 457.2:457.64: 17.43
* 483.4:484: 16.9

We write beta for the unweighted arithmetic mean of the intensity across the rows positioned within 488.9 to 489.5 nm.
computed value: 15.0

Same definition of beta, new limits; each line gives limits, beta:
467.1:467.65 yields 14.8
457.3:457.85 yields 15.2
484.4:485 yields 13.8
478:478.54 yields 16.6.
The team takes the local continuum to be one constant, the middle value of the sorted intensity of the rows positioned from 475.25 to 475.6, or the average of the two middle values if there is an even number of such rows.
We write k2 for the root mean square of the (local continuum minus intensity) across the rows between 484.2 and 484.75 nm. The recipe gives 1.7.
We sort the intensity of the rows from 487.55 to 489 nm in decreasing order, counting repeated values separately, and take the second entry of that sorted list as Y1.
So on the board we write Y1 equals 16.78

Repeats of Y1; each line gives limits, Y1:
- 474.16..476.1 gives 17.22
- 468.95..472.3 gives 17.76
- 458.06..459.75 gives 17.3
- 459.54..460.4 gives 15.5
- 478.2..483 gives 19.36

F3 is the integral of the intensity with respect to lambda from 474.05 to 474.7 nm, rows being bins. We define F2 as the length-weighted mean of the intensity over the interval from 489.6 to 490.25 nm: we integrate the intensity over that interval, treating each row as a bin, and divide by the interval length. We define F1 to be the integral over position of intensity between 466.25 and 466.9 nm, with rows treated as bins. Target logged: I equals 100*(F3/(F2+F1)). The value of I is 43.1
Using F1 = 9.3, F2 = 14.9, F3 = 10.4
